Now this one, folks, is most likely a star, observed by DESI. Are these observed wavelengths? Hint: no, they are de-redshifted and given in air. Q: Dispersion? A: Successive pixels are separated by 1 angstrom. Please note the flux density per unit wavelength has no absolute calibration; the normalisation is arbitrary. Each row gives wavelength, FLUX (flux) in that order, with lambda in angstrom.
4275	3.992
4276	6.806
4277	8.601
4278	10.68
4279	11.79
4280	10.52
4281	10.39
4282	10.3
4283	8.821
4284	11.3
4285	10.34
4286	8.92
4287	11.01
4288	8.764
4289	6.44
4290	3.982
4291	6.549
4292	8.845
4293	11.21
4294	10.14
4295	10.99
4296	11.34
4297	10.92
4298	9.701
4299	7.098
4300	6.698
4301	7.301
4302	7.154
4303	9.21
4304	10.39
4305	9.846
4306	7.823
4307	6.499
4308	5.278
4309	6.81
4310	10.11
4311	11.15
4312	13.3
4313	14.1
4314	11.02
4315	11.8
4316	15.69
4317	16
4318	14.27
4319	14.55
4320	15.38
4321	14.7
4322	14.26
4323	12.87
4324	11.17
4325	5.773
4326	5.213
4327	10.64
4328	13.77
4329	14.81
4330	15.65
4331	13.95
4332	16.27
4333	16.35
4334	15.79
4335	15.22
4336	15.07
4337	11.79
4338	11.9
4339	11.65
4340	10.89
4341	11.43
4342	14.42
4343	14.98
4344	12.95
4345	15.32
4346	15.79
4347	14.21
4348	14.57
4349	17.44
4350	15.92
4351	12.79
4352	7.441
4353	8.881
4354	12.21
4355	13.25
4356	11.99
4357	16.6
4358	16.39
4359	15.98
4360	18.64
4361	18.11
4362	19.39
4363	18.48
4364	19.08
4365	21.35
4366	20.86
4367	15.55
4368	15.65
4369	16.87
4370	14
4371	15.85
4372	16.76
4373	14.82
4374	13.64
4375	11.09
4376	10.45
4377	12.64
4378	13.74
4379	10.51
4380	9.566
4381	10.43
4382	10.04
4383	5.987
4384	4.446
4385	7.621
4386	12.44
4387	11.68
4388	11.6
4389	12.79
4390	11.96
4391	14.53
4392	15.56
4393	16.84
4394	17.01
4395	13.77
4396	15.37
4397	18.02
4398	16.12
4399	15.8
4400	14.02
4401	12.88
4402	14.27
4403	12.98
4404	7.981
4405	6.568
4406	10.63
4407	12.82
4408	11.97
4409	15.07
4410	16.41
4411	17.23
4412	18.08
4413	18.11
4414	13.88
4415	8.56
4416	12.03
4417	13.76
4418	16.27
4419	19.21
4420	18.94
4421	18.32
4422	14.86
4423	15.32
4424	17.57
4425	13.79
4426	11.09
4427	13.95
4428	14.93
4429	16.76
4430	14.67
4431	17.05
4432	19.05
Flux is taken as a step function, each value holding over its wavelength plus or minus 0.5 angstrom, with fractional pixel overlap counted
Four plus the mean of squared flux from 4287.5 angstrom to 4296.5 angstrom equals 85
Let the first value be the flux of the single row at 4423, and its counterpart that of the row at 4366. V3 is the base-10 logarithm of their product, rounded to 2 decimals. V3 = 2.50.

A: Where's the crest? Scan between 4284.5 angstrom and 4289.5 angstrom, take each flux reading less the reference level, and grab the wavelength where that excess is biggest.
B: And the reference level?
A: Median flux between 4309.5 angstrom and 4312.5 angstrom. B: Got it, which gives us 4287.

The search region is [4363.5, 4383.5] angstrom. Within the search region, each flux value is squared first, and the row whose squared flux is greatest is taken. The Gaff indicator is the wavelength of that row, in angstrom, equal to 4365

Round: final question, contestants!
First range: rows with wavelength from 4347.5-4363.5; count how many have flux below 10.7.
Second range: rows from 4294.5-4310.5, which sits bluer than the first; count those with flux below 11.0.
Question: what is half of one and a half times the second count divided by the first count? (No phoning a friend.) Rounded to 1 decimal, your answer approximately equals 5.6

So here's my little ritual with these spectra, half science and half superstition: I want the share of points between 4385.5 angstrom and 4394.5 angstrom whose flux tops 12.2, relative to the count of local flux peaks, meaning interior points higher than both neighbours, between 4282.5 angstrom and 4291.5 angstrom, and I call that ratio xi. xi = 0.33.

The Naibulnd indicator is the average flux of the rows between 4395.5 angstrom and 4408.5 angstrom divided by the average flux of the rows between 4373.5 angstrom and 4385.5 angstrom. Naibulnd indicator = 1.3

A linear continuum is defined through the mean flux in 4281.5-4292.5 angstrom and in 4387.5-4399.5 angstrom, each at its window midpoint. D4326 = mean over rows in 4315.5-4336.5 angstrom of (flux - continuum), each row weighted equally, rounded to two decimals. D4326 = 2.72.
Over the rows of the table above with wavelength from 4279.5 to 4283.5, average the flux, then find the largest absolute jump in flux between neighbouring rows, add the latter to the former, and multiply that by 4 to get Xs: 46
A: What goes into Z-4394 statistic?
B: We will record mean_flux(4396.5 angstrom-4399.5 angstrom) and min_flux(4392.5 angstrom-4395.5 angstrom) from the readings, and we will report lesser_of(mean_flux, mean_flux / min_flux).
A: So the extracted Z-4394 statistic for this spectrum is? 1.2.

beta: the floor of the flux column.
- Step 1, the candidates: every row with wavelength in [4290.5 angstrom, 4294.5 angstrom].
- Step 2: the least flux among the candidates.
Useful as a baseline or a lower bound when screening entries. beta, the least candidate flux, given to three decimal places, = 6.549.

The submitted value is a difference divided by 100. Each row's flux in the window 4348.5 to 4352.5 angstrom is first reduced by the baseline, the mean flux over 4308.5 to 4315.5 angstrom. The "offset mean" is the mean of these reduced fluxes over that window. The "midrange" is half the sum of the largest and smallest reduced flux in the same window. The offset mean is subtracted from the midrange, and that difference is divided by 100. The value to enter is -0.010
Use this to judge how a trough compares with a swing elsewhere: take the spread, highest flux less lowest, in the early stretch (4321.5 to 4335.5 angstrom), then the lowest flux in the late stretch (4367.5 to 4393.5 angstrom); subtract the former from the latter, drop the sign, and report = 6.7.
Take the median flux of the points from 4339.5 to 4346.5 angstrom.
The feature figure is 14.4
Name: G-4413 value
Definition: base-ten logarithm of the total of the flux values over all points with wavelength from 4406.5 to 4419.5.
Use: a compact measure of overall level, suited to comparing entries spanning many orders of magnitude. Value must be 2.29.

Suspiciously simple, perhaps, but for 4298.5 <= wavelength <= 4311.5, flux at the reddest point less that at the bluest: 4.1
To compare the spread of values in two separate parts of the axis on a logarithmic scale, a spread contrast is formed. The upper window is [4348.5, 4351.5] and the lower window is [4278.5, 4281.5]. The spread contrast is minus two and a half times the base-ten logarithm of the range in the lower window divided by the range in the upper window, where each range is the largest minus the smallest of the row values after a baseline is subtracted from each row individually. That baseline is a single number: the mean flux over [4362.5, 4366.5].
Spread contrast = 1.3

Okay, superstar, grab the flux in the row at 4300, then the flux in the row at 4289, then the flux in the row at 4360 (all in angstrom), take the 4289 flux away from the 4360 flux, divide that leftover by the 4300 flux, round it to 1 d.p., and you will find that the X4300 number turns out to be 1.8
